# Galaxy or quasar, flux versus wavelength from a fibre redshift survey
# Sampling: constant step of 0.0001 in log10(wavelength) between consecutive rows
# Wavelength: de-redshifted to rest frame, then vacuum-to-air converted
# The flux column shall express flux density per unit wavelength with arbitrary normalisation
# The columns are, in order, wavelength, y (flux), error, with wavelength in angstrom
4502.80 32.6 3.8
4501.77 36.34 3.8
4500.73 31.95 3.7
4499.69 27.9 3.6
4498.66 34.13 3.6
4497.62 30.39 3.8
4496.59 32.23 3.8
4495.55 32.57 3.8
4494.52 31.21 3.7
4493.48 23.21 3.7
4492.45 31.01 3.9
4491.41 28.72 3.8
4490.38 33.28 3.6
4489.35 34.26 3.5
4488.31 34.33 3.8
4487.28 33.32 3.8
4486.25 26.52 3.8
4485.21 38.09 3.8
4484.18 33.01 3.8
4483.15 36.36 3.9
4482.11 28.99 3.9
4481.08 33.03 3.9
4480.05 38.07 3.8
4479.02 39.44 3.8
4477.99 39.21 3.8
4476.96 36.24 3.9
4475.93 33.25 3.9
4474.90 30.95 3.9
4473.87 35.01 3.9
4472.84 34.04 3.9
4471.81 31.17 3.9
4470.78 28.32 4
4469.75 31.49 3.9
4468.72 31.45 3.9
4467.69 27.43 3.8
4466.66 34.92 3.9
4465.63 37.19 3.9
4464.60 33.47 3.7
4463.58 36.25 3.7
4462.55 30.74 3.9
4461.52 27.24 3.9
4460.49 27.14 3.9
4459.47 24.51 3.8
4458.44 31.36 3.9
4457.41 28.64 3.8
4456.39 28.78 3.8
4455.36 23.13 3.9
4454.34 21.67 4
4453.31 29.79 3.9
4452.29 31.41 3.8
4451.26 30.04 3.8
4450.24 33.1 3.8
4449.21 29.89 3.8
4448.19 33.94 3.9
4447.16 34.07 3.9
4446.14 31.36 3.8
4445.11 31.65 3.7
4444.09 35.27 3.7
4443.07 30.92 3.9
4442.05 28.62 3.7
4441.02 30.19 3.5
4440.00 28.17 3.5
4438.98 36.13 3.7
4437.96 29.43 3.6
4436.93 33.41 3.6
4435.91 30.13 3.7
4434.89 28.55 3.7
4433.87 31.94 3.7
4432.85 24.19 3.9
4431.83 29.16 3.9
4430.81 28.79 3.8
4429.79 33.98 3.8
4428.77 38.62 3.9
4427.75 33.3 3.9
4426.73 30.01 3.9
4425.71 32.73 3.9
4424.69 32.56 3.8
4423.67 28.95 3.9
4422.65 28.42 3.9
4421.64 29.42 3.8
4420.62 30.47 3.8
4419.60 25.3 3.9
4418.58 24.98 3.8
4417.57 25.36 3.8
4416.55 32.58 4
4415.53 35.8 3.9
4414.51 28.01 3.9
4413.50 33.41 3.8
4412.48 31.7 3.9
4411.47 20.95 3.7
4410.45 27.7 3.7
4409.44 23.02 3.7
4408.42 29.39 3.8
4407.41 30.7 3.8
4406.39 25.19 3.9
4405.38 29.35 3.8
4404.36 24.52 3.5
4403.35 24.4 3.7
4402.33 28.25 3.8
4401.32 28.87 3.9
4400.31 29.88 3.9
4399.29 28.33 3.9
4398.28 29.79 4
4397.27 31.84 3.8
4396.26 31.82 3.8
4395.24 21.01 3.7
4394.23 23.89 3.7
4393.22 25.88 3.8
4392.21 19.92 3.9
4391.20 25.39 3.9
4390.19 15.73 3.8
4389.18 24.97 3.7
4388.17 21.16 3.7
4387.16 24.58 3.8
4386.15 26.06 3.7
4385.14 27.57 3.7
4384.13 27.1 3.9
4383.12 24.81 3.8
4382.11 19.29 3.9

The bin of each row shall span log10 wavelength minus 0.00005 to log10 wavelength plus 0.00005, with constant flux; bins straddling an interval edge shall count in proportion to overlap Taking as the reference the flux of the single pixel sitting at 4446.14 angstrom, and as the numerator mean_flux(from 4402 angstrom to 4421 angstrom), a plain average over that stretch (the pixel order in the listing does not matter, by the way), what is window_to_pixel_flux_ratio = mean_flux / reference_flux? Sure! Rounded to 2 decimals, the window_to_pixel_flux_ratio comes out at 0.89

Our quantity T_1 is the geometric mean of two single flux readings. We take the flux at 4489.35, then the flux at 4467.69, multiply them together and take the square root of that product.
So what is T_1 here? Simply 31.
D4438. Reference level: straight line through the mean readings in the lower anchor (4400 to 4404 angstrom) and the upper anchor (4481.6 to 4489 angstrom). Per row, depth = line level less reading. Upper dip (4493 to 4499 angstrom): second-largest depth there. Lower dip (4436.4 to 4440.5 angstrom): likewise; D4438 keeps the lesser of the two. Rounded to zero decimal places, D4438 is 1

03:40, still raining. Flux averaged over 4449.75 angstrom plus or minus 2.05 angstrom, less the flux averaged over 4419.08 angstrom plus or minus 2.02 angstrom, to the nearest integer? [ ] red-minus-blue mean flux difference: 5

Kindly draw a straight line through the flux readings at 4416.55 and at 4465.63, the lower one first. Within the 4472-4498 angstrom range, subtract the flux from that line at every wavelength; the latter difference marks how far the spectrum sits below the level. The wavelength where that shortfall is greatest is 4493.48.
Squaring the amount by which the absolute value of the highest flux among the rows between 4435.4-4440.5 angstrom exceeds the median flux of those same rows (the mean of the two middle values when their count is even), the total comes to 36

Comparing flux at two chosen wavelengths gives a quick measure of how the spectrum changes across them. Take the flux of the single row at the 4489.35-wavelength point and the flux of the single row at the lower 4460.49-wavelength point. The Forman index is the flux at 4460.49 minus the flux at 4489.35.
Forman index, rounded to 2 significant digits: -7.1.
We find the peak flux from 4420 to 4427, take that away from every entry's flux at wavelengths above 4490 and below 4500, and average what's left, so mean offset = -2.3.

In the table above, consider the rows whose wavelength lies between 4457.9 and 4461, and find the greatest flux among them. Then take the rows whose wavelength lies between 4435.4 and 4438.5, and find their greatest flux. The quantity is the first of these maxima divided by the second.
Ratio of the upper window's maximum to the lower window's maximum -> 0.94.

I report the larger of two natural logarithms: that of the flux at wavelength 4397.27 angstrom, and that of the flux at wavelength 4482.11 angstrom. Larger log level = 3.46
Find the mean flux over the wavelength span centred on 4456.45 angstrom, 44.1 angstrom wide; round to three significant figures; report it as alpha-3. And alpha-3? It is 31.2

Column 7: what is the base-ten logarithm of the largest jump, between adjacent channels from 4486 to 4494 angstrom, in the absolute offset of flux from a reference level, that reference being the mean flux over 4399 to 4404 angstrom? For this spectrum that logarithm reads 0.66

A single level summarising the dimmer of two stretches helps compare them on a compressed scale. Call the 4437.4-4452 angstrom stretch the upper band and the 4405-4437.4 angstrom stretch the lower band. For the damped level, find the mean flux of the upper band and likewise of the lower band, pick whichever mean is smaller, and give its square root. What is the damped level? 5.44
